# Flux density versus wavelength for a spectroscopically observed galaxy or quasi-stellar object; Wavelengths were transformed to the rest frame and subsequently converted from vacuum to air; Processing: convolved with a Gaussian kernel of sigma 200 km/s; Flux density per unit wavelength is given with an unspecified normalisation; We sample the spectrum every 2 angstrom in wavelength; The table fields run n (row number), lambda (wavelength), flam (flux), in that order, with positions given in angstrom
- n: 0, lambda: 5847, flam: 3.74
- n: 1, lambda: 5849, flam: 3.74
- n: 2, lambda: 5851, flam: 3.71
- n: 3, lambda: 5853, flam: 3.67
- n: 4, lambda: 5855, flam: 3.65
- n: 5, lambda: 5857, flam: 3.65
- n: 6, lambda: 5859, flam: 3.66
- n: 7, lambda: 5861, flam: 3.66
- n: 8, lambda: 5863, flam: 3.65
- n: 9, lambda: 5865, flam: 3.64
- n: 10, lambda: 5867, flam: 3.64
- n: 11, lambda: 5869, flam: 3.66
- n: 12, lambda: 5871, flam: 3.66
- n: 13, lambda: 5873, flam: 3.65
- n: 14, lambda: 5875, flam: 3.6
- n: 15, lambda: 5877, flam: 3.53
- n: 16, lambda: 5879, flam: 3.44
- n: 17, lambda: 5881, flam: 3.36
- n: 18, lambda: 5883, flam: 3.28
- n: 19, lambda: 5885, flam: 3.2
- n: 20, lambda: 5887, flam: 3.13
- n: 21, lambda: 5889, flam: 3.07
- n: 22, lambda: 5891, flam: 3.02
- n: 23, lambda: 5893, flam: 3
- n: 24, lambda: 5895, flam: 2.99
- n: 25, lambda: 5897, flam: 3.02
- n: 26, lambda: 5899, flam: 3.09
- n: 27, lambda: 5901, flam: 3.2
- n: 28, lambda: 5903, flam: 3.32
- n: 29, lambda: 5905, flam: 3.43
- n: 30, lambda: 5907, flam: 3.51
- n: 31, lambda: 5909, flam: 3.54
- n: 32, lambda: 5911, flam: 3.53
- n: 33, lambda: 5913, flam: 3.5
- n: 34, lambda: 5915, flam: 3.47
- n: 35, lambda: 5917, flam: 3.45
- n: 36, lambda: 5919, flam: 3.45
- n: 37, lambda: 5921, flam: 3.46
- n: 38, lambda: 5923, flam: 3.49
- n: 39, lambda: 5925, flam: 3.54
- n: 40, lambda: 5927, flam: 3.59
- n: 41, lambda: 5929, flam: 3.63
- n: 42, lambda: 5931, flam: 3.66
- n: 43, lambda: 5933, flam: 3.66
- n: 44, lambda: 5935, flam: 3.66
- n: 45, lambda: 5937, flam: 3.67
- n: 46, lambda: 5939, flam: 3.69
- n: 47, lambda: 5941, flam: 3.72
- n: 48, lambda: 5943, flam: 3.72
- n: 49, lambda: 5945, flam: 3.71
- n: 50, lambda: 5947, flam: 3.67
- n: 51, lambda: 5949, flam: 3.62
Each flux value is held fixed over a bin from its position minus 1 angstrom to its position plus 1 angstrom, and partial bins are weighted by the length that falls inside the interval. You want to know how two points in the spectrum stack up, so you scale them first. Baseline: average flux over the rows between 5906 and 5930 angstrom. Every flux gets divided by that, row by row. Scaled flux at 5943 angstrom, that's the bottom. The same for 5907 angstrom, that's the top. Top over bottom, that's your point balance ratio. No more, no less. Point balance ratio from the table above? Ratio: 0.94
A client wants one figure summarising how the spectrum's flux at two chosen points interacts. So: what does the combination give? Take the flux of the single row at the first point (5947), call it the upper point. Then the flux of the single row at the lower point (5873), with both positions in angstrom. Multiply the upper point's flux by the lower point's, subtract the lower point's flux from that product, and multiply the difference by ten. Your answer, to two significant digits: 97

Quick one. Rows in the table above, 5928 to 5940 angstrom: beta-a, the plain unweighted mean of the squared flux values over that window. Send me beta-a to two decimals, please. 13.41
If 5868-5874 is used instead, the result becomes 13.37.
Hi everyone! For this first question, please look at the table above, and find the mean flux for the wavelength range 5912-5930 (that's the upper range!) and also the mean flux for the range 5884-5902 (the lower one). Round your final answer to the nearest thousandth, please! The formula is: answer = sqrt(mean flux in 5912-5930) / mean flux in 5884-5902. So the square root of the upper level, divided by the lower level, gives 0.608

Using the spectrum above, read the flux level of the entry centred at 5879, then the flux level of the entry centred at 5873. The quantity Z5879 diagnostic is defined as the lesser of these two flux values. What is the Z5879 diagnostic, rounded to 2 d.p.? 3.44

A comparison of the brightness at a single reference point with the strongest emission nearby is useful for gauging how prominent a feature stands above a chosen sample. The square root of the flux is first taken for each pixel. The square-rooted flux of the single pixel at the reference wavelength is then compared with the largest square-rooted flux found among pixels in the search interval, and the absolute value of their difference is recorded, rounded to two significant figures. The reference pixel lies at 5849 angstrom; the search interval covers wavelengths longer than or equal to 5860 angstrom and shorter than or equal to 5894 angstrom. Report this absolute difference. 0.021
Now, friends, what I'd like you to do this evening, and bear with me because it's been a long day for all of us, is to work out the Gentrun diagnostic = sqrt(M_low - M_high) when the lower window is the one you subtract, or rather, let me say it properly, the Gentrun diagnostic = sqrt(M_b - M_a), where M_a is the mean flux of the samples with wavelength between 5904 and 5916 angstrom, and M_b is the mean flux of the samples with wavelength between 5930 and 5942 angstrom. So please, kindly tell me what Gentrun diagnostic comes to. 0.4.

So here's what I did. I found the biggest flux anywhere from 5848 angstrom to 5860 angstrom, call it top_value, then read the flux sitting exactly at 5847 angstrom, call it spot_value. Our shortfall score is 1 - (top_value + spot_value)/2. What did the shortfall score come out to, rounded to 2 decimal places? -2.74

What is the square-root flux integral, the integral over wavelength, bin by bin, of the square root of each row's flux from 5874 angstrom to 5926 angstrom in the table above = 95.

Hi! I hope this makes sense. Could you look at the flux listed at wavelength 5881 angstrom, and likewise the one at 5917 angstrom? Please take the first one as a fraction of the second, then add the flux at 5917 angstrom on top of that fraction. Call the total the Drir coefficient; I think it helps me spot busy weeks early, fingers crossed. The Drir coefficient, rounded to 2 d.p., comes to 4.42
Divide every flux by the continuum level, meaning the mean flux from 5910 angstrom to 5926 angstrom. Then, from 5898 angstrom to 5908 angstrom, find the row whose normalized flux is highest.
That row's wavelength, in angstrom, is 5907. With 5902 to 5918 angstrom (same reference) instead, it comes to 5909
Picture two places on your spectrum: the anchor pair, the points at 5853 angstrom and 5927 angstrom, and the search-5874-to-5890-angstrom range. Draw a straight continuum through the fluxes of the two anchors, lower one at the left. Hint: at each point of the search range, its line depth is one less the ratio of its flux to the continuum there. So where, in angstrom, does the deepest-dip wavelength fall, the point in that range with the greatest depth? 5889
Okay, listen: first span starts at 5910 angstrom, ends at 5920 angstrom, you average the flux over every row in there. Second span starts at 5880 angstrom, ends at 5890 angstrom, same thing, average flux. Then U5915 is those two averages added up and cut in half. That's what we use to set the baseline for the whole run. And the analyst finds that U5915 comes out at 3.3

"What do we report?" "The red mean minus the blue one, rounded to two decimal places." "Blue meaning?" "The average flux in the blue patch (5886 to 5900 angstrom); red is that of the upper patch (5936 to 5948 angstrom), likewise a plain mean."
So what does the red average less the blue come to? 0.65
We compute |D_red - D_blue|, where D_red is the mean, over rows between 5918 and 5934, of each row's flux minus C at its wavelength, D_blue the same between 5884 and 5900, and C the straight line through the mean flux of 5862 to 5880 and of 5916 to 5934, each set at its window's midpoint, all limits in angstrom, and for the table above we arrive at 0.5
